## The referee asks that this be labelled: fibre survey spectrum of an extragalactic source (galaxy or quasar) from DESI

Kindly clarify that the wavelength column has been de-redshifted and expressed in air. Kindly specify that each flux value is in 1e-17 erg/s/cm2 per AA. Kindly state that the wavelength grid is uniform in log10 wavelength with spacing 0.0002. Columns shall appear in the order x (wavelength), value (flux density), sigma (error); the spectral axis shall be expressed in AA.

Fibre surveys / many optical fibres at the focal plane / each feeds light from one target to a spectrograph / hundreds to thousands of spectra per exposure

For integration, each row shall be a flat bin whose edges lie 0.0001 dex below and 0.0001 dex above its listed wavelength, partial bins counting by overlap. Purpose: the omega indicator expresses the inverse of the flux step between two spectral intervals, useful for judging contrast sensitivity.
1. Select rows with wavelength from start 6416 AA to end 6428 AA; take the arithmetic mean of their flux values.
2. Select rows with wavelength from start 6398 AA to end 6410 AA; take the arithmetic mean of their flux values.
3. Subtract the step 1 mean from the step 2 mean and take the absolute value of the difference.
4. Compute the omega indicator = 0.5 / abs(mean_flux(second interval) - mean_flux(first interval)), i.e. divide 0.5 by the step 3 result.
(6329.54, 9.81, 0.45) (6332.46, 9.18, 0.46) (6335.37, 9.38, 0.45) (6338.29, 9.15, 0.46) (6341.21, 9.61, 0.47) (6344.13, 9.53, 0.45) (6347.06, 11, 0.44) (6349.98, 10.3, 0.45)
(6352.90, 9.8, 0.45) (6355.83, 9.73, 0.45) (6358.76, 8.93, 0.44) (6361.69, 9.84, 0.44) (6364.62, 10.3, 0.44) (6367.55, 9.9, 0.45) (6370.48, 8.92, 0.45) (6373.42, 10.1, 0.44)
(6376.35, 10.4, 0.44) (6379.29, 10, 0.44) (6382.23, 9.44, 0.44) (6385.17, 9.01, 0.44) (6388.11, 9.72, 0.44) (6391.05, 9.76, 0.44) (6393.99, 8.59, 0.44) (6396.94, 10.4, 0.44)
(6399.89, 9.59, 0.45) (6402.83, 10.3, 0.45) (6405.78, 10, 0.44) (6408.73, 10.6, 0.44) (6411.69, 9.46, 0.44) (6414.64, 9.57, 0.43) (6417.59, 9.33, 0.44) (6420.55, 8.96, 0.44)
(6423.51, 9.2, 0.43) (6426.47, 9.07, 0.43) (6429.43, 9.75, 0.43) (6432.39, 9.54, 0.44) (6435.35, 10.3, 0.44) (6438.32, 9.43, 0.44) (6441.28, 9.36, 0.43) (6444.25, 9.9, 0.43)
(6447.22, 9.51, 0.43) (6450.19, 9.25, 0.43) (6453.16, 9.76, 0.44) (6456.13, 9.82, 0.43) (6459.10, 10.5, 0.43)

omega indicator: 0.5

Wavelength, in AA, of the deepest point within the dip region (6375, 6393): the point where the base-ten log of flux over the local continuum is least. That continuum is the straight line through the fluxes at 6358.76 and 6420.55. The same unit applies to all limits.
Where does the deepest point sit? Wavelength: 6385.17 AA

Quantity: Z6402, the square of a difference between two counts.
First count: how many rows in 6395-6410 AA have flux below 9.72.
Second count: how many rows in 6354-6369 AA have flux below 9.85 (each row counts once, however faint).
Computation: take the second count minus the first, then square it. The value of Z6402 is 4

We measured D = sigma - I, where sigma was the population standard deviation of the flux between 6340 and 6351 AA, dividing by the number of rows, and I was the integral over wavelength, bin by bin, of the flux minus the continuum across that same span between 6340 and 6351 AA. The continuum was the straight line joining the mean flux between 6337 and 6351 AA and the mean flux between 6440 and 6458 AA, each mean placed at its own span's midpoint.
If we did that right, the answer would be -1.7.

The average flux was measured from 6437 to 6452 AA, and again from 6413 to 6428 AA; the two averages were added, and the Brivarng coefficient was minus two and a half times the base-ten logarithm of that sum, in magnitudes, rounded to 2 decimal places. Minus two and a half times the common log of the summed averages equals -3.18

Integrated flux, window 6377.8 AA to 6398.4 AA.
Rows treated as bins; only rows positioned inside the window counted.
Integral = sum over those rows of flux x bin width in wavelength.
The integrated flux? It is 196.9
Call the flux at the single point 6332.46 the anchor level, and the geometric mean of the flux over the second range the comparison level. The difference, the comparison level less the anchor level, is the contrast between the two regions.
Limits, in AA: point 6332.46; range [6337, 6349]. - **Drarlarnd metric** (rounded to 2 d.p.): 0.62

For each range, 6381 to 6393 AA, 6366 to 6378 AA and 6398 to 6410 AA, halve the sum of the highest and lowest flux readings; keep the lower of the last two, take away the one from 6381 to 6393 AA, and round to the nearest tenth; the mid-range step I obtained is 0.3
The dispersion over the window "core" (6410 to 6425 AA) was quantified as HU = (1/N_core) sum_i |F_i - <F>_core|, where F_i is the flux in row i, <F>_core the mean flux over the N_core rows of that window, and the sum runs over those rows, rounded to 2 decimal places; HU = 0.18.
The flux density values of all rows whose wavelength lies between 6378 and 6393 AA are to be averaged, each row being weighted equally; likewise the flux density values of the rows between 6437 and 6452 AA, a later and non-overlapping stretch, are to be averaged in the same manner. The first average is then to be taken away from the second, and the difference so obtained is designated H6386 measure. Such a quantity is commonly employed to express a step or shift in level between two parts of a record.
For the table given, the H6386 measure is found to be -0.1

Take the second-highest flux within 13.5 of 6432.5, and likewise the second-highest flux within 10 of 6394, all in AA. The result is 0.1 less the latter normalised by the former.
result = -0.94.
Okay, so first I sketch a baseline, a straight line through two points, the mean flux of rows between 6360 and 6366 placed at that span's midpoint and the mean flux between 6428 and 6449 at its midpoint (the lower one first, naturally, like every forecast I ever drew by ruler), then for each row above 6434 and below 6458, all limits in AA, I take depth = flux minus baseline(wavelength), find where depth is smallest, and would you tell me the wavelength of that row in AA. 6450.19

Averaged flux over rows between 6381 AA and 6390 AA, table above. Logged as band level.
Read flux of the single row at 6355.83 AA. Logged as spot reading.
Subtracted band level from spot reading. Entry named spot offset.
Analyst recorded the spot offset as 0.3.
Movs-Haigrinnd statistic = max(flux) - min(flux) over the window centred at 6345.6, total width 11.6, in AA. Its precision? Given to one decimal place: 1.5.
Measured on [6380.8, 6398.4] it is 1.8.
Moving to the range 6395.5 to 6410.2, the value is 1.0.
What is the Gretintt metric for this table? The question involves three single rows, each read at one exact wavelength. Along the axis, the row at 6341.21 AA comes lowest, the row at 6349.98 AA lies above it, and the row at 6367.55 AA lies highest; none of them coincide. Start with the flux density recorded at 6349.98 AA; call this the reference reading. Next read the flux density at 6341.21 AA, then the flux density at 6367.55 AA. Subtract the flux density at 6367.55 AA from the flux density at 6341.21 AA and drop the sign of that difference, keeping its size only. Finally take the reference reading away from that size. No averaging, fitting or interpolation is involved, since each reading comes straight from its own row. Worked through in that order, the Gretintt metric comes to -10.0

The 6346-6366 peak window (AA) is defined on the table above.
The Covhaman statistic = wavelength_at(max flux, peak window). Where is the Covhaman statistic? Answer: 6347.06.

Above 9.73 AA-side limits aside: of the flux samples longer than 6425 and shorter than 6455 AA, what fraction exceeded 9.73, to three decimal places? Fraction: 0.400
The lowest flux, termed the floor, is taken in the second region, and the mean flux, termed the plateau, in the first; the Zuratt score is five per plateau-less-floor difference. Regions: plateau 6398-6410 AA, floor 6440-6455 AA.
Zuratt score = 5.7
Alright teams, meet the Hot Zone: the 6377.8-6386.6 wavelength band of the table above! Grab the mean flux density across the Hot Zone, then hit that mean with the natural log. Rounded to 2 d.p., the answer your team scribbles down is 2.25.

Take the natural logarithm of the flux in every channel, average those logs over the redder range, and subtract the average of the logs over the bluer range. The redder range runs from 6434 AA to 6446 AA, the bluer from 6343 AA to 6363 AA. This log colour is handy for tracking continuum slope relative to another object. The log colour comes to -0.01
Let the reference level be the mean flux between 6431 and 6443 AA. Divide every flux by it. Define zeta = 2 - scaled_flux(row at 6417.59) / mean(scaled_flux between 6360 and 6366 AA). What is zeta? 1.07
